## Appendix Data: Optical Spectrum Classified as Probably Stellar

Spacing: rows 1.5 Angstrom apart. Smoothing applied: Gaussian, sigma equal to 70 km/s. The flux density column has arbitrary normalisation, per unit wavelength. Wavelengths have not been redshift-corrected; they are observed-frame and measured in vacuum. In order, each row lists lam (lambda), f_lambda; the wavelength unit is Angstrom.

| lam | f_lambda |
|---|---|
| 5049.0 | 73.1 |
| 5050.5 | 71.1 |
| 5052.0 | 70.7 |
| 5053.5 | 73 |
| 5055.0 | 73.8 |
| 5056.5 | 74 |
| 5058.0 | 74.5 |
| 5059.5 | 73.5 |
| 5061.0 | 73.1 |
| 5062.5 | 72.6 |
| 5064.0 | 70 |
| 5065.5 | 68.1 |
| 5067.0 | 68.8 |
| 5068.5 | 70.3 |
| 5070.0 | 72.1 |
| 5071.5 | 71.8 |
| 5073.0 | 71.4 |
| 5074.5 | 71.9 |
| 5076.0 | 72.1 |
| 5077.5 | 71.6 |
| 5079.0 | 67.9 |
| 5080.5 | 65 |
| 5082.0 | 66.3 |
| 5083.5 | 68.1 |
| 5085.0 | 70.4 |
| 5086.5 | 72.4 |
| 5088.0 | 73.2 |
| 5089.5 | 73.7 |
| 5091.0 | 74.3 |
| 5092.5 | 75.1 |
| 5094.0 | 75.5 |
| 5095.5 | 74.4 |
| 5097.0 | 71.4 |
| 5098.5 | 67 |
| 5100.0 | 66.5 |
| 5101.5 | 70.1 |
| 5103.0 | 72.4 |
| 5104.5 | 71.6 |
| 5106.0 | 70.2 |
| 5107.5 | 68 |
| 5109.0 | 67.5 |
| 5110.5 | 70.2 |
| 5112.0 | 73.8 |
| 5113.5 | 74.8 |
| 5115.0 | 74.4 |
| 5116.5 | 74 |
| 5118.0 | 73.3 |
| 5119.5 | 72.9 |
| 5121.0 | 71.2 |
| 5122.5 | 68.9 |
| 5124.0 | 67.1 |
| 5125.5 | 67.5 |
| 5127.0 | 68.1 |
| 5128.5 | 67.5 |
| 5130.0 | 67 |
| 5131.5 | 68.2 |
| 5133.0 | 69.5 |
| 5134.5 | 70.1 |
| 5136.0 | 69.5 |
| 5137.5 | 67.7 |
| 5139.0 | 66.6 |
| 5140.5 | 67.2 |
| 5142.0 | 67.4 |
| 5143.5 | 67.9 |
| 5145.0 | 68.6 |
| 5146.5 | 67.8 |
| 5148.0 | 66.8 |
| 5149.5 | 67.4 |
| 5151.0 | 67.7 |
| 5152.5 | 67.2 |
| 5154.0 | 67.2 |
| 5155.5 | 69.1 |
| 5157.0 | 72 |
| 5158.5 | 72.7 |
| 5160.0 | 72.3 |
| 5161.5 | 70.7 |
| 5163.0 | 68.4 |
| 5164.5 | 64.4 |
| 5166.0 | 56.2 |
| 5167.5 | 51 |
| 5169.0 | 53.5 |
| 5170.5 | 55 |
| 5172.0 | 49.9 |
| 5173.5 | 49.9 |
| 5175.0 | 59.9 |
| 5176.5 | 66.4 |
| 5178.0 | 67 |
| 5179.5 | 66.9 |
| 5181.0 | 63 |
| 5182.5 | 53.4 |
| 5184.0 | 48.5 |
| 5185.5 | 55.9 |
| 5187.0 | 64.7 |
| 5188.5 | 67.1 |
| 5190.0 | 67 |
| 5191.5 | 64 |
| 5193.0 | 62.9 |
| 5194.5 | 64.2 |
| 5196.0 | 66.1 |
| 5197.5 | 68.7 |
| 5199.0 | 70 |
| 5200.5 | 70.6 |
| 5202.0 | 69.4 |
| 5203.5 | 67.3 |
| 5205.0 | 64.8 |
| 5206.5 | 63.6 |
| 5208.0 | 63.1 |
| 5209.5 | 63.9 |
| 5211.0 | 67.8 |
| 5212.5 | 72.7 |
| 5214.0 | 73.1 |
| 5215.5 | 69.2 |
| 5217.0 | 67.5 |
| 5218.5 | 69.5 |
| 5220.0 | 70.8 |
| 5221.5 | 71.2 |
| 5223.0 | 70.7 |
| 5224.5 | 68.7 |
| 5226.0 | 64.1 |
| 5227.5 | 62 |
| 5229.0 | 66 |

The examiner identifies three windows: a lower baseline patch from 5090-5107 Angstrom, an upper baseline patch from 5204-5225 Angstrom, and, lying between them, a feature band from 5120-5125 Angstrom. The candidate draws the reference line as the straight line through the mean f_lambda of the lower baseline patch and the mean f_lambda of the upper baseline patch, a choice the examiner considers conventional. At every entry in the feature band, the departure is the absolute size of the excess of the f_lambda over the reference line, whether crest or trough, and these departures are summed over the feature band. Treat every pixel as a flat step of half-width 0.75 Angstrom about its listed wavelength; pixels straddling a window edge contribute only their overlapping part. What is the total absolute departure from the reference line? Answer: 6.1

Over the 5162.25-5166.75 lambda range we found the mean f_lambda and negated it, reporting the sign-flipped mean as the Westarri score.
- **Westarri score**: -63.0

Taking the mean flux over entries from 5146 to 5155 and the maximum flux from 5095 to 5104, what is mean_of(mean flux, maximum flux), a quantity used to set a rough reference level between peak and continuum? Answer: 70.9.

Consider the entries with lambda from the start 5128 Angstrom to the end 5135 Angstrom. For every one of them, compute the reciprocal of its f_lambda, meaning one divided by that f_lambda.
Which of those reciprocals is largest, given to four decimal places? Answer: 0.0149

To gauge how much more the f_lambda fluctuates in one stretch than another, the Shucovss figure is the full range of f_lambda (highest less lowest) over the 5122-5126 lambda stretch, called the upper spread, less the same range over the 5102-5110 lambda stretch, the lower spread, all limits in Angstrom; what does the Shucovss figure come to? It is -3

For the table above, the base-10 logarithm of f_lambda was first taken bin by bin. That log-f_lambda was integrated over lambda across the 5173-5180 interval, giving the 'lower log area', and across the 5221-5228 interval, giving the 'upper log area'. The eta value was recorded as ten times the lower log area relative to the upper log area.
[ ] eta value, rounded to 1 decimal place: 9.8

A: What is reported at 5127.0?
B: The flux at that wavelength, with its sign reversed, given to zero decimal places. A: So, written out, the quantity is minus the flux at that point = -68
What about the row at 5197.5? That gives -69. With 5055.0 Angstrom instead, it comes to -74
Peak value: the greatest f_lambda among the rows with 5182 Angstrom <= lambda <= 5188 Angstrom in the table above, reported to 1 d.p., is 64.7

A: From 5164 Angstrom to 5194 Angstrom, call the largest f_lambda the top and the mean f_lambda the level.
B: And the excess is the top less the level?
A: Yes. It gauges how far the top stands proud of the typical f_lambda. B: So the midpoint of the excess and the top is 37.4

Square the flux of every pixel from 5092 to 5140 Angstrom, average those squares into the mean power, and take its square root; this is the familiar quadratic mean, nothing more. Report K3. 70.4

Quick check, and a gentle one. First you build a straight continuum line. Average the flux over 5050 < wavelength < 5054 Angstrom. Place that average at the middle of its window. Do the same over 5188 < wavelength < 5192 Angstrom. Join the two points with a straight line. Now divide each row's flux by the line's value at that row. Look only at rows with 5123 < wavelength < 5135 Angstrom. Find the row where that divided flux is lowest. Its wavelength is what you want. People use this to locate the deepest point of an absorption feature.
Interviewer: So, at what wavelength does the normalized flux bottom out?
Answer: 5124.0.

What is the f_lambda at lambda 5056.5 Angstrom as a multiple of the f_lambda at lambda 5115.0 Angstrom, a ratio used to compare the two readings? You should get 0.99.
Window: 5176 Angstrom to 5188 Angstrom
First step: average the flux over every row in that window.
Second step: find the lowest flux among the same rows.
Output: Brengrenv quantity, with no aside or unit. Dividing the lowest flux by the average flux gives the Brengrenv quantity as 0.80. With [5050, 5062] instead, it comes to 0.97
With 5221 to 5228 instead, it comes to 0.92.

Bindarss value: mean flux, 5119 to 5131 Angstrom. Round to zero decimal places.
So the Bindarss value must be 69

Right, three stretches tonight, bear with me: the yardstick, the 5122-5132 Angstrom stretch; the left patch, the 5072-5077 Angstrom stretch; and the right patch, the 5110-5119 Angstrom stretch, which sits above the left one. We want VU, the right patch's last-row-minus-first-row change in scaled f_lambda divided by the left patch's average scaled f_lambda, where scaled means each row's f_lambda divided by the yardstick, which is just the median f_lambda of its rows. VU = 0.04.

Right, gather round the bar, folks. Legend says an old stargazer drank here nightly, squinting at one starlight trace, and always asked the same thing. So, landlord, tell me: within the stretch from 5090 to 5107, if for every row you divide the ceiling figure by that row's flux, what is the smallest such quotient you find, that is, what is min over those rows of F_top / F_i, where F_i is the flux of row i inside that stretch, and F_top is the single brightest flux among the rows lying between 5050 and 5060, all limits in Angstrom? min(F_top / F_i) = 0.99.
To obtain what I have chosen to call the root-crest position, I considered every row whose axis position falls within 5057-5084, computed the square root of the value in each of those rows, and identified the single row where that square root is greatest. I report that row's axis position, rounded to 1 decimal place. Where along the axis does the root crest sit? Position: 5058.0 Angstrom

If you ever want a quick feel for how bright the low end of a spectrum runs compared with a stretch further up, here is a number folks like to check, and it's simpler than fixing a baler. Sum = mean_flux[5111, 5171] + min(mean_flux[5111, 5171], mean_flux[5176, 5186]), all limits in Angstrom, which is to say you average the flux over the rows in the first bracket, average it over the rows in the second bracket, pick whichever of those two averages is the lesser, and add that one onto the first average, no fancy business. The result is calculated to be 128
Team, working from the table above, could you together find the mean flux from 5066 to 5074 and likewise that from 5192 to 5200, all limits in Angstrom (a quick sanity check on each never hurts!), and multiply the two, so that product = 4705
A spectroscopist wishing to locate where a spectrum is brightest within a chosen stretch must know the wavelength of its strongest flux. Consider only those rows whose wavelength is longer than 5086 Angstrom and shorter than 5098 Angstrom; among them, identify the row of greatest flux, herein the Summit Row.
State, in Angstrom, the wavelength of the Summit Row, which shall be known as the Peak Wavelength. 5094.0 Angstrom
